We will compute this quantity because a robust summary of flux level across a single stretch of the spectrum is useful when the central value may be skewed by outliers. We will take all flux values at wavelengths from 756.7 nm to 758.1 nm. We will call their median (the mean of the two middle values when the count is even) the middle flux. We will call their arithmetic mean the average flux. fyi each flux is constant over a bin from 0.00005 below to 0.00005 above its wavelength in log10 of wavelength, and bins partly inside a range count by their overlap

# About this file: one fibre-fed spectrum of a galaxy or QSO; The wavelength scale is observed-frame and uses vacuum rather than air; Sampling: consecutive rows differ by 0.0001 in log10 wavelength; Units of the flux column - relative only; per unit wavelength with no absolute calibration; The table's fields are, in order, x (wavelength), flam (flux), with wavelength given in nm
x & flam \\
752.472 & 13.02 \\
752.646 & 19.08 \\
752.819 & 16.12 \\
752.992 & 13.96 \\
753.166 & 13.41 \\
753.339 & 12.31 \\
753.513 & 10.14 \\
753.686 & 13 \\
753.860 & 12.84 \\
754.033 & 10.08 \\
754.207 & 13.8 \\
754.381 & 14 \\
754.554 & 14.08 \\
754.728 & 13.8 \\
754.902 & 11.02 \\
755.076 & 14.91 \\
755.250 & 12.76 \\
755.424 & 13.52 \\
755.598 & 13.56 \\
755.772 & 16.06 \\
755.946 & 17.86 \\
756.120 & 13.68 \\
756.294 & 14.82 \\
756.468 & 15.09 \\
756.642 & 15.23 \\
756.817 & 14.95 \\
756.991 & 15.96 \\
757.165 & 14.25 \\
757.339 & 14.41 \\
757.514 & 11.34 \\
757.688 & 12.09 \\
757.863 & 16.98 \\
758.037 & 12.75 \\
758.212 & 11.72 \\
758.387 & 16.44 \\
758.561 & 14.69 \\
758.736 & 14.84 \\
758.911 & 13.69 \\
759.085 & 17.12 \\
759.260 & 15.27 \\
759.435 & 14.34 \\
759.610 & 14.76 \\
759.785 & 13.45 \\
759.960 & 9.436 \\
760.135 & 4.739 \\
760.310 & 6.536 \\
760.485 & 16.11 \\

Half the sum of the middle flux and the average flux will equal 14.2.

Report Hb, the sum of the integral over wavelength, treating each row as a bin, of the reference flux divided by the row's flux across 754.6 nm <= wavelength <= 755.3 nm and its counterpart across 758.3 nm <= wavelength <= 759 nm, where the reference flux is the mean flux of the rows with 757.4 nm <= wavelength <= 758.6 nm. 1.38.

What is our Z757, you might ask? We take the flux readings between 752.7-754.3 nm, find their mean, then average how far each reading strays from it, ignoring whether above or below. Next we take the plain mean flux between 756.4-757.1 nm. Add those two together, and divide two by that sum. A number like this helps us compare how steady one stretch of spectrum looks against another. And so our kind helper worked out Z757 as 0.120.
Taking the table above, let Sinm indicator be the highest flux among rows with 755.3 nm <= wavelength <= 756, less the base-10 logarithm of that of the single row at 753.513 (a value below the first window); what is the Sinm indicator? 16.9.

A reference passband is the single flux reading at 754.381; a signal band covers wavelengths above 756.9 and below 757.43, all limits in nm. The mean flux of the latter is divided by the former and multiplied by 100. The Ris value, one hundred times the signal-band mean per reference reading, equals 106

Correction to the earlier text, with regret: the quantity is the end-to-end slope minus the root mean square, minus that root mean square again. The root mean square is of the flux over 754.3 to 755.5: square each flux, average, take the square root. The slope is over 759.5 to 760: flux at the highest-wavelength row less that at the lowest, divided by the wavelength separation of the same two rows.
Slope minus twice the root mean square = -42.2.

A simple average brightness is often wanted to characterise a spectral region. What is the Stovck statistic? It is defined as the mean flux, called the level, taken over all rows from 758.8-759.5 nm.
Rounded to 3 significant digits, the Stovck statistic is 15.1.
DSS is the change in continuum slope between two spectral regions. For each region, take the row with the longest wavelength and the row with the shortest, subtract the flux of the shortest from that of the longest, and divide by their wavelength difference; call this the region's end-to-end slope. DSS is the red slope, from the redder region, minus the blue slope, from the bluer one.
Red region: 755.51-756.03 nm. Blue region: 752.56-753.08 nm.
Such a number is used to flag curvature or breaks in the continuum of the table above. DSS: 27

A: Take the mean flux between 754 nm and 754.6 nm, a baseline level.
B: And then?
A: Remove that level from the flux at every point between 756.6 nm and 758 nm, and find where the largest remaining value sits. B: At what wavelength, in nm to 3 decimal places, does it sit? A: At 757.863 nm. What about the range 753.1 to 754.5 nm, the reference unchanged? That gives 754.381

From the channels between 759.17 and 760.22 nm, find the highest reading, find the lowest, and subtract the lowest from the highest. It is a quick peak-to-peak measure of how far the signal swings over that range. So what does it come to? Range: 11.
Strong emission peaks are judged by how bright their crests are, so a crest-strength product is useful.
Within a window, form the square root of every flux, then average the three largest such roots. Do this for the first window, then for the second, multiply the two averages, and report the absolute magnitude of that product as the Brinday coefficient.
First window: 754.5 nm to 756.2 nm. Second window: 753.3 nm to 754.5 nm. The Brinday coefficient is 14.9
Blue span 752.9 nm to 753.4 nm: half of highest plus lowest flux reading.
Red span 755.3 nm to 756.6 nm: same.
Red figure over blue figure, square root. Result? 1.09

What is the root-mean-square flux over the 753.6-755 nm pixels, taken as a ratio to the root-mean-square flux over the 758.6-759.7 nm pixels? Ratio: 0.86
